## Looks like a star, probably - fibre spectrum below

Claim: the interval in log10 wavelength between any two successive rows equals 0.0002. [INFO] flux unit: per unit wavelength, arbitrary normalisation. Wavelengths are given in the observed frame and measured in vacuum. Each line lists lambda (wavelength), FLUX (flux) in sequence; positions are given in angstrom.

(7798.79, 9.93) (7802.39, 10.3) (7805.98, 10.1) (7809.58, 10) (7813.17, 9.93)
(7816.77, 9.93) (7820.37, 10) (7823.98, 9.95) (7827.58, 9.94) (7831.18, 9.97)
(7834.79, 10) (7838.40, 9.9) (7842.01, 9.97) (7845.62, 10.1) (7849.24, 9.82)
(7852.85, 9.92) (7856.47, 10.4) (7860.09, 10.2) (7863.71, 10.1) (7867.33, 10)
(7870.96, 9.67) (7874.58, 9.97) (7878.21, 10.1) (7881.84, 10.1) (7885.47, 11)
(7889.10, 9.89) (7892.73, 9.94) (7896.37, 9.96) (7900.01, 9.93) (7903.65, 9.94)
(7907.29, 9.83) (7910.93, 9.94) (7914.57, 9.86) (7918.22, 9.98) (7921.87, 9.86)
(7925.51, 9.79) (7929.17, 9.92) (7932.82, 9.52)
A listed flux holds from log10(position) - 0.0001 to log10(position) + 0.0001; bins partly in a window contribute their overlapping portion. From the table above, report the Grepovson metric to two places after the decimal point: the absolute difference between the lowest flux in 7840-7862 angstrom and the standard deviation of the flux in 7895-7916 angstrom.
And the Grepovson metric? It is 9.77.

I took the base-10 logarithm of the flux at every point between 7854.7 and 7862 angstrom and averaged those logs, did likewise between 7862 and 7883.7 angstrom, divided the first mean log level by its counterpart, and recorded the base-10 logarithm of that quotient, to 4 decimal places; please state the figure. 0.0057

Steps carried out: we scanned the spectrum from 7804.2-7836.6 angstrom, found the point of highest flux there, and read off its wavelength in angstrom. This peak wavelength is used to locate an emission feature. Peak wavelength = 7805.98 angstrom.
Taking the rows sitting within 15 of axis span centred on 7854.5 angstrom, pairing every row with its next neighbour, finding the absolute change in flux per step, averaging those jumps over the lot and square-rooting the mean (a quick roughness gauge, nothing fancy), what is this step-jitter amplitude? 0.51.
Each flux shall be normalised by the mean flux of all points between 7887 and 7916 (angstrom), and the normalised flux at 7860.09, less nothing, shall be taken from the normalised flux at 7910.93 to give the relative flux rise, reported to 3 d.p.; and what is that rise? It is -0.026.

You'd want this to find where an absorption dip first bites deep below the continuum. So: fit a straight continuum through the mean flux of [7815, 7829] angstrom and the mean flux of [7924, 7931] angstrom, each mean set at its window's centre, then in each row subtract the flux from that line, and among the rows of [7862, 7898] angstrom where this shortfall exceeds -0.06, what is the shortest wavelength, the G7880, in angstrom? 7870.96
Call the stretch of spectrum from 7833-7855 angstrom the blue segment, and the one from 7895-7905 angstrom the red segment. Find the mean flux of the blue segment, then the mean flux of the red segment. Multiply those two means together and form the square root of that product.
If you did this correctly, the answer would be 9.95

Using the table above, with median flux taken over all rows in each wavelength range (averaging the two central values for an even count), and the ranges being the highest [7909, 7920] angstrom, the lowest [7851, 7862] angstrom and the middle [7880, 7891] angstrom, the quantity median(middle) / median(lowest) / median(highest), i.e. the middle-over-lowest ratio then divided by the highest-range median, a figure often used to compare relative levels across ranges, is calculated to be 0.100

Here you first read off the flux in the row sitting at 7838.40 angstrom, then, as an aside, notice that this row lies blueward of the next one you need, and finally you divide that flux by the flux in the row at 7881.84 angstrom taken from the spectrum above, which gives 0.98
